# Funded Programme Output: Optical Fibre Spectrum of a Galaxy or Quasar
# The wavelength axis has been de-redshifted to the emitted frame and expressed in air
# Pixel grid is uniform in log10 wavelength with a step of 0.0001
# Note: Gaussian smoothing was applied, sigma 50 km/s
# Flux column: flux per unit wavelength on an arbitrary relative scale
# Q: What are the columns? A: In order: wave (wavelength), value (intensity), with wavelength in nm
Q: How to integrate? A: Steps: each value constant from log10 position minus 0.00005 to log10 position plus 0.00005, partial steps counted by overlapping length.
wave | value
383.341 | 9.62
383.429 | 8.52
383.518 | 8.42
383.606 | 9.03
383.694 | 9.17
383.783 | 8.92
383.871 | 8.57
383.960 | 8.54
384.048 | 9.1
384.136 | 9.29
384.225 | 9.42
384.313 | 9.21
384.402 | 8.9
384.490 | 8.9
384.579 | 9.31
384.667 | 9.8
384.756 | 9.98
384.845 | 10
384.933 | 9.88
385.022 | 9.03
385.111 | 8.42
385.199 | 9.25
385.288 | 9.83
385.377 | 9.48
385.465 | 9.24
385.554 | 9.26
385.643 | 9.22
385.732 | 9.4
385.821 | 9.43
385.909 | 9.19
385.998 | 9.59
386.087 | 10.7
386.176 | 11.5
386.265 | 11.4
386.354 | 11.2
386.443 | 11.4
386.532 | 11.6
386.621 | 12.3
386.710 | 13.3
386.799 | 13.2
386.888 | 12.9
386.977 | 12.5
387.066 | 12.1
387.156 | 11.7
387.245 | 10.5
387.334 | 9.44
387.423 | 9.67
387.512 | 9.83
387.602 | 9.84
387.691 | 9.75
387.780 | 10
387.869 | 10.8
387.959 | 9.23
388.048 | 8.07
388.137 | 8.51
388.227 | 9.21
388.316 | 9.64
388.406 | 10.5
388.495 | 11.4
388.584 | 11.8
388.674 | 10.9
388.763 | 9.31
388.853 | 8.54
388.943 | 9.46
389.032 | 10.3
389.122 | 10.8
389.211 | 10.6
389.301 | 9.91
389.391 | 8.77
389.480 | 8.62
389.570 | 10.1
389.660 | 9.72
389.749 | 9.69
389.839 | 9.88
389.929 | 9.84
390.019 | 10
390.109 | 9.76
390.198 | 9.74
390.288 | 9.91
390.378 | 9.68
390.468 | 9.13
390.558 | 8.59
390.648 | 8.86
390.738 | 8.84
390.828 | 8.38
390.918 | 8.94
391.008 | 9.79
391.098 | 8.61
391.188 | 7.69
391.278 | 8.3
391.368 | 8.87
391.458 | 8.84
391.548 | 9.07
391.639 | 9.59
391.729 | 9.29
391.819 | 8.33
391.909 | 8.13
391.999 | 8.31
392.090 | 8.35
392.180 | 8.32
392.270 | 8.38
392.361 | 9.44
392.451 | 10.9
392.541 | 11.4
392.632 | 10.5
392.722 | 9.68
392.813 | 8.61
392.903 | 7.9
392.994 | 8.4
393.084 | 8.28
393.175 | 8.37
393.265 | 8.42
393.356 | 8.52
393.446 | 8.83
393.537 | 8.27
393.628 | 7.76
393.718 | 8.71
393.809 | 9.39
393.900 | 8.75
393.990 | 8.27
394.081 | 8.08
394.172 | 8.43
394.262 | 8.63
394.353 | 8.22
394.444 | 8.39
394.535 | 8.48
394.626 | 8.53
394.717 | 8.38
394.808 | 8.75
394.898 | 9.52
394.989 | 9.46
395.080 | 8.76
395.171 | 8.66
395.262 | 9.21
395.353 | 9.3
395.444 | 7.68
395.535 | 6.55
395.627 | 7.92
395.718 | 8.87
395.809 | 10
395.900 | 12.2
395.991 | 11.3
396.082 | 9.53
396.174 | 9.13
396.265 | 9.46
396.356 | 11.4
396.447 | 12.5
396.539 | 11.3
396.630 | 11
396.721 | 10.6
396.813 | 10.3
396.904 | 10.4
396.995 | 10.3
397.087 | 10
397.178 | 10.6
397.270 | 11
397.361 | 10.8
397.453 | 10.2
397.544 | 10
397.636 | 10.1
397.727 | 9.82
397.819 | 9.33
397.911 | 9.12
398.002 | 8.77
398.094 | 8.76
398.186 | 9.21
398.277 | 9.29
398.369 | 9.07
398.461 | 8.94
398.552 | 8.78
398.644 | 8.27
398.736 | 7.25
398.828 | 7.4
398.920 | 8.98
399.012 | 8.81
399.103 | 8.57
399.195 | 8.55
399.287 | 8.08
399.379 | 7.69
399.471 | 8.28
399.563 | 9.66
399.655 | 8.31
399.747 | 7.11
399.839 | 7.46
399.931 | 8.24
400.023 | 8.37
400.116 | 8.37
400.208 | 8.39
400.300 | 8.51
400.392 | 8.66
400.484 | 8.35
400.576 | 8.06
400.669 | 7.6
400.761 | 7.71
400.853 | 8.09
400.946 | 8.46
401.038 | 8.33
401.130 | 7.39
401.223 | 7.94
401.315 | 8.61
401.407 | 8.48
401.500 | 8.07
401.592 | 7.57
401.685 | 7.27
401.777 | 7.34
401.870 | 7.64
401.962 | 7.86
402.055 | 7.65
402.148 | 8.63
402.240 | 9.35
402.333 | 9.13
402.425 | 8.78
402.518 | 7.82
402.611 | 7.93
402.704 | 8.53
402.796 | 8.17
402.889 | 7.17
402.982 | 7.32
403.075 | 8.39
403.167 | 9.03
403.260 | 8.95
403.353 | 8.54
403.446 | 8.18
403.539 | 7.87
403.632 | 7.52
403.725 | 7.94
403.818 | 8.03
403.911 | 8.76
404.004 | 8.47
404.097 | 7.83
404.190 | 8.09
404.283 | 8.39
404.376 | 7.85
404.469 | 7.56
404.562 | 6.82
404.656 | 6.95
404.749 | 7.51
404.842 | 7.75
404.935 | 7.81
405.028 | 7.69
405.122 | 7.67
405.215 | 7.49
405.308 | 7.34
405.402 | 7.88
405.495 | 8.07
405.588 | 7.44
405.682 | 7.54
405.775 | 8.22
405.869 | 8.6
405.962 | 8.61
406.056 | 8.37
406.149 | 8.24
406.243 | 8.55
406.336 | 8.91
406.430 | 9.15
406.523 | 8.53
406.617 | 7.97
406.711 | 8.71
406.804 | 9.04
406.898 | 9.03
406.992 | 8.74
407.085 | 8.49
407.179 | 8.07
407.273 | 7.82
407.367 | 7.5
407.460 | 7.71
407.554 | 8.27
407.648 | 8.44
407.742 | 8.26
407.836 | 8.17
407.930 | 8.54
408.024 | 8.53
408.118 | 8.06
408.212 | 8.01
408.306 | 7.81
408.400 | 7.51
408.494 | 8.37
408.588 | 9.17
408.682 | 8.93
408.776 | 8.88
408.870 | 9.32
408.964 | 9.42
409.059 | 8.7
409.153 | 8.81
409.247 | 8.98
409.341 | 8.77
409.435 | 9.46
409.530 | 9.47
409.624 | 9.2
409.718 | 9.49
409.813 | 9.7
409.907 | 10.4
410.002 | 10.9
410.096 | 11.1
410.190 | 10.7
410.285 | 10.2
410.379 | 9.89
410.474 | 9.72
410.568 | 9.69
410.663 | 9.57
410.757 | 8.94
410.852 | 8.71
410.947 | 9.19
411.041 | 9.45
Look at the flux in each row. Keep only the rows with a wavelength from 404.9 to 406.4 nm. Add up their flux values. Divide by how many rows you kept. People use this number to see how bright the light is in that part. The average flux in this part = 8.0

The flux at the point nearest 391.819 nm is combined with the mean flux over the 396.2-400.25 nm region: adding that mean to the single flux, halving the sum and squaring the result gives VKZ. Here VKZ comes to 78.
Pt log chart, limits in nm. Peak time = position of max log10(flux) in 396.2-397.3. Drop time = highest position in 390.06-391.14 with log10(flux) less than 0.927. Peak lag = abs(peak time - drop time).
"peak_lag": 5.62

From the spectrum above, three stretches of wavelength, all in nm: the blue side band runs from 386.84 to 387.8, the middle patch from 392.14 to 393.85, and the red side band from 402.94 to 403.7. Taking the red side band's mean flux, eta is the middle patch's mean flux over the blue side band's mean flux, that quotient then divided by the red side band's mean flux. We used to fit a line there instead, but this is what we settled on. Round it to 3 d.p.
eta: 0.101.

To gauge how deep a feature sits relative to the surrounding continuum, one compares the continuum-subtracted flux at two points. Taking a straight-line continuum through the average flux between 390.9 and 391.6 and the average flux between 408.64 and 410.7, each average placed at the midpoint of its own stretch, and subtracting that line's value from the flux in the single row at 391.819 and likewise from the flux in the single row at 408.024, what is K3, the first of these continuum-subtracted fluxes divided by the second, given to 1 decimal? 0.5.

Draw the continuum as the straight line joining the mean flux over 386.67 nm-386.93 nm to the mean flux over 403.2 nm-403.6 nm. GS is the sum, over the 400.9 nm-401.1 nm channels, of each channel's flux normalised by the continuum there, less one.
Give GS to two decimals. -0.15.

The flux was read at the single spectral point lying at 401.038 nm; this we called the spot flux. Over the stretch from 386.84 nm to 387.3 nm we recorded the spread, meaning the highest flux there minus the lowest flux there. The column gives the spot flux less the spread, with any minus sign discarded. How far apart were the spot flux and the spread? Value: 5.9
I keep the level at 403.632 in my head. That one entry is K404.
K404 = 7.52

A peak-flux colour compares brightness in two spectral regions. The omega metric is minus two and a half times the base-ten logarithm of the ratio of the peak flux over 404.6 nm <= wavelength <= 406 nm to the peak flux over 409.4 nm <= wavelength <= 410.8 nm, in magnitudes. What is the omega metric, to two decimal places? 0.28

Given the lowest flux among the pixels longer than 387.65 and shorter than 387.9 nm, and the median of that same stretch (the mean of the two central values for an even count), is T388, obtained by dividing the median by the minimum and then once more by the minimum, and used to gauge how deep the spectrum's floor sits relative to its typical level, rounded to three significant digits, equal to 0.105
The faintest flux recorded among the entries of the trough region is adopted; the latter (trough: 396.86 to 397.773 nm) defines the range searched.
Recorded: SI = 9.82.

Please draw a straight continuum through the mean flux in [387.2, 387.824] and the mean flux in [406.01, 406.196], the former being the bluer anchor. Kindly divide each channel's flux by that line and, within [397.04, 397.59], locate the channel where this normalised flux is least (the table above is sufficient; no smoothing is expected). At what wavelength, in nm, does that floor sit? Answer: 397.087 nm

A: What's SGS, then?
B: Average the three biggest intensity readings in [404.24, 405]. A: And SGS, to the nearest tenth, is 8.0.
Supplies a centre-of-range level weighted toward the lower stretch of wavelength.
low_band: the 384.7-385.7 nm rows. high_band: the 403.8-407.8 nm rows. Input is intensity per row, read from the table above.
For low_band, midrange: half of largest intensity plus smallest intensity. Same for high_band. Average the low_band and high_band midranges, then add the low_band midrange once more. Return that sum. 17.8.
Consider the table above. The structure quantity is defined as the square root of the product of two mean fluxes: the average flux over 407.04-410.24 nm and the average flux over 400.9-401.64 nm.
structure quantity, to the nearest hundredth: 8.47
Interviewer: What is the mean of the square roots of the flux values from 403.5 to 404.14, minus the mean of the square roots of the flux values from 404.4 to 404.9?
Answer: 0.13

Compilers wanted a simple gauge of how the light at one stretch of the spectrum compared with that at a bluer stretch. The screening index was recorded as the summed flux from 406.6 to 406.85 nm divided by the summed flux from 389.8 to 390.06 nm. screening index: 0.87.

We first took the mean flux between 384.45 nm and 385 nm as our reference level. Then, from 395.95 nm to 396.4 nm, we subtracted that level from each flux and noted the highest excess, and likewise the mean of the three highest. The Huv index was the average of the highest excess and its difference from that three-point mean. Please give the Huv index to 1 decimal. 1.2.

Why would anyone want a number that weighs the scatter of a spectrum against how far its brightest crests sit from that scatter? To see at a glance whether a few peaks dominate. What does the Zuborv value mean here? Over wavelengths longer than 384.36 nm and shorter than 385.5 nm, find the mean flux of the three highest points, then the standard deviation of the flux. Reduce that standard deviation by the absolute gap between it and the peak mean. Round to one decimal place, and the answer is -9.0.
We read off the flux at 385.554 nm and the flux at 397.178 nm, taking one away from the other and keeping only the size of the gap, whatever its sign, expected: 1.3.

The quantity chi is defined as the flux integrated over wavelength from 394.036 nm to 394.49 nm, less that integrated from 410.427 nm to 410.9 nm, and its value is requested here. -0.6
